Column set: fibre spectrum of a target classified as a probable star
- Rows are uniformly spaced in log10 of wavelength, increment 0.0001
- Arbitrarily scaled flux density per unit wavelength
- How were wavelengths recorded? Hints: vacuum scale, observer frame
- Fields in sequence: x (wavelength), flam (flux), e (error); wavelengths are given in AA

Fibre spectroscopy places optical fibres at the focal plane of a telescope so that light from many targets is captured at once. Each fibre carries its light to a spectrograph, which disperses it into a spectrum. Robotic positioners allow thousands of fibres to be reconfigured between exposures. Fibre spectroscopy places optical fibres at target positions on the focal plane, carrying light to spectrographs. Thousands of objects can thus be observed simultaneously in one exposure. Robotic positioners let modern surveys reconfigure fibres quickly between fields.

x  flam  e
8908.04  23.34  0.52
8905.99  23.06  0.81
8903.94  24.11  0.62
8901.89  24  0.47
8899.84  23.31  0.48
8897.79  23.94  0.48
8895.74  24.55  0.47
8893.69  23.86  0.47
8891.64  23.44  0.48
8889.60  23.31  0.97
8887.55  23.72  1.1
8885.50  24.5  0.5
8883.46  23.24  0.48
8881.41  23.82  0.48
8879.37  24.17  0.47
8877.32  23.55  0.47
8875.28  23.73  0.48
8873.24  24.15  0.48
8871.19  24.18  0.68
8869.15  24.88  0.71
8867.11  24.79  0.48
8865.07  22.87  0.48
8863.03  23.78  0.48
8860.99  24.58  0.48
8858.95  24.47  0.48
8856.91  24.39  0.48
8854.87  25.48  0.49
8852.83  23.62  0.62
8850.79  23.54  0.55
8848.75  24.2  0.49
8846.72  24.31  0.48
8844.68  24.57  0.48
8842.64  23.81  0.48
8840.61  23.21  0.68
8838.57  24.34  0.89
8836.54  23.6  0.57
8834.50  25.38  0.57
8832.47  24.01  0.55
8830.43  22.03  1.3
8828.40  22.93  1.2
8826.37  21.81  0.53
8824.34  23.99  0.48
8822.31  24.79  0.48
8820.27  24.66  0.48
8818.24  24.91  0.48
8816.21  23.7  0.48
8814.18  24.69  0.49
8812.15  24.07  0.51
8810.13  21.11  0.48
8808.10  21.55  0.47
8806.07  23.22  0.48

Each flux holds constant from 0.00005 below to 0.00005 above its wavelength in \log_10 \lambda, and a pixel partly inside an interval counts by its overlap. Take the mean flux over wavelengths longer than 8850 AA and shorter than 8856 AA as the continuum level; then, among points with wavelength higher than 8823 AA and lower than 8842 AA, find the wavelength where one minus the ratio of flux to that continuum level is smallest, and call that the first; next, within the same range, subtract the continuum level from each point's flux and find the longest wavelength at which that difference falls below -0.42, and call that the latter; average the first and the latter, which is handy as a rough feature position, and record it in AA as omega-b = 8837.6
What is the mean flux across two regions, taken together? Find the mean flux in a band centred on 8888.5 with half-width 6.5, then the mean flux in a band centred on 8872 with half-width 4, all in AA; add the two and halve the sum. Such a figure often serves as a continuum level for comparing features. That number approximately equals 24.0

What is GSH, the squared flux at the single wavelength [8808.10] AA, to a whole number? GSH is 464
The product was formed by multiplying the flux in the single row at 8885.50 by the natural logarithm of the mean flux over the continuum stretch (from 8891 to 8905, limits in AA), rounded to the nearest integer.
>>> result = 78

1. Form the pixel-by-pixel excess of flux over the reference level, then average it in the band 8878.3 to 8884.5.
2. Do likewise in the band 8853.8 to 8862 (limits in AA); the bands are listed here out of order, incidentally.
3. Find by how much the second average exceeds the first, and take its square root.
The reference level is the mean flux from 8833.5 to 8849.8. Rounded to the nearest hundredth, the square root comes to 0.99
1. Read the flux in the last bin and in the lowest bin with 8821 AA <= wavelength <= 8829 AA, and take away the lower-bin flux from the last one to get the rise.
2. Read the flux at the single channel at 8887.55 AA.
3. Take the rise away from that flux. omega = 25.6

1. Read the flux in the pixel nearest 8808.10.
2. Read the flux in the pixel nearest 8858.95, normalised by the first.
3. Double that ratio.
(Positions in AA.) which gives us 2.27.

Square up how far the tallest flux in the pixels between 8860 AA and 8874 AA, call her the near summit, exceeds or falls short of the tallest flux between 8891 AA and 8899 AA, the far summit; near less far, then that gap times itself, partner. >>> 0.1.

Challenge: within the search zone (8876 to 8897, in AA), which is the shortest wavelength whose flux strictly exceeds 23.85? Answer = 8879.37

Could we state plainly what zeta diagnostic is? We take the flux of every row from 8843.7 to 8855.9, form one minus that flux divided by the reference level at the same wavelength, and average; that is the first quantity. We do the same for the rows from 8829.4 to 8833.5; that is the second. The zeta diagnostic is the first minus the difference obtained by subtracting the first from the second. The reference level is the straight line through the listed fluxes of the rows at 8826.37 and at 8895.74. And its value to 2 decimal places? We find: -0.09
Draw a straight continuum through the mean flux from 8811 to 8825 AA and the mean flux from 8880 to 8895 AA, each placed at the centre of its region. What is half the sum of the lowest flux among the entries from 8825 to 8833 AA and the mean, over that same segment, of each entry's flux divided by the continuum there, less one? 10.9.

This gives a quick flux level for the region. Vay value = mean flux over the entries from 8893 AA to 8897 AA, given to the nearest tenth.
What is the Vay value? 24.2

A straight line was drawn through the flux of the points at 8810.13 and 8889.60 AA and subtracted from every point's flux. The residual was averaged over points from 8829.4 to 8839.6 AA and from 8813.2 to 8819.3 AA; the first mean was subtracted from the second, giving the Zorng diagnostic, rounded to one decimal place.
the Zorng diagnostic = 1.1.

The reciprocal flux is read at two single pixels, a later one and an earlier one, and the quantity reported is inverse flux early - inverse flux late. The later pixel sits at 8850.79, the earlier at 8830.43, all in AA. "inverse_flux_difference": 0.0029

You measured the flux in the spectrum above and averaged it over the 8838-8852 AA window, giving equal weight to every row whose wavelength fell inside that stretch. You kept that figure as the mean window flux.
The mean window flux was 24.0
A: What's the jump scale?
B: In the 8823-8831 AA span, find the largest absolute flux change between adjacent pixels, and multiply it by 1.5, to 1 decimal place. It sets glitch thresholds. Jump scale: 3.3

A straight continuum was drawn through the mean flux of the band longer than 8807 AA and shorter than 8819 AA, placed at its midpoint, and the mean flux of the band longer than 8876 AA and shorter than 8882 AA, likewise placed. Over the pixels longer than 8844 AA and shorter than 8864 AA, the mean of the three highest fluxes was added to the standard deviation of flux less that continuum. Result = 25.4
